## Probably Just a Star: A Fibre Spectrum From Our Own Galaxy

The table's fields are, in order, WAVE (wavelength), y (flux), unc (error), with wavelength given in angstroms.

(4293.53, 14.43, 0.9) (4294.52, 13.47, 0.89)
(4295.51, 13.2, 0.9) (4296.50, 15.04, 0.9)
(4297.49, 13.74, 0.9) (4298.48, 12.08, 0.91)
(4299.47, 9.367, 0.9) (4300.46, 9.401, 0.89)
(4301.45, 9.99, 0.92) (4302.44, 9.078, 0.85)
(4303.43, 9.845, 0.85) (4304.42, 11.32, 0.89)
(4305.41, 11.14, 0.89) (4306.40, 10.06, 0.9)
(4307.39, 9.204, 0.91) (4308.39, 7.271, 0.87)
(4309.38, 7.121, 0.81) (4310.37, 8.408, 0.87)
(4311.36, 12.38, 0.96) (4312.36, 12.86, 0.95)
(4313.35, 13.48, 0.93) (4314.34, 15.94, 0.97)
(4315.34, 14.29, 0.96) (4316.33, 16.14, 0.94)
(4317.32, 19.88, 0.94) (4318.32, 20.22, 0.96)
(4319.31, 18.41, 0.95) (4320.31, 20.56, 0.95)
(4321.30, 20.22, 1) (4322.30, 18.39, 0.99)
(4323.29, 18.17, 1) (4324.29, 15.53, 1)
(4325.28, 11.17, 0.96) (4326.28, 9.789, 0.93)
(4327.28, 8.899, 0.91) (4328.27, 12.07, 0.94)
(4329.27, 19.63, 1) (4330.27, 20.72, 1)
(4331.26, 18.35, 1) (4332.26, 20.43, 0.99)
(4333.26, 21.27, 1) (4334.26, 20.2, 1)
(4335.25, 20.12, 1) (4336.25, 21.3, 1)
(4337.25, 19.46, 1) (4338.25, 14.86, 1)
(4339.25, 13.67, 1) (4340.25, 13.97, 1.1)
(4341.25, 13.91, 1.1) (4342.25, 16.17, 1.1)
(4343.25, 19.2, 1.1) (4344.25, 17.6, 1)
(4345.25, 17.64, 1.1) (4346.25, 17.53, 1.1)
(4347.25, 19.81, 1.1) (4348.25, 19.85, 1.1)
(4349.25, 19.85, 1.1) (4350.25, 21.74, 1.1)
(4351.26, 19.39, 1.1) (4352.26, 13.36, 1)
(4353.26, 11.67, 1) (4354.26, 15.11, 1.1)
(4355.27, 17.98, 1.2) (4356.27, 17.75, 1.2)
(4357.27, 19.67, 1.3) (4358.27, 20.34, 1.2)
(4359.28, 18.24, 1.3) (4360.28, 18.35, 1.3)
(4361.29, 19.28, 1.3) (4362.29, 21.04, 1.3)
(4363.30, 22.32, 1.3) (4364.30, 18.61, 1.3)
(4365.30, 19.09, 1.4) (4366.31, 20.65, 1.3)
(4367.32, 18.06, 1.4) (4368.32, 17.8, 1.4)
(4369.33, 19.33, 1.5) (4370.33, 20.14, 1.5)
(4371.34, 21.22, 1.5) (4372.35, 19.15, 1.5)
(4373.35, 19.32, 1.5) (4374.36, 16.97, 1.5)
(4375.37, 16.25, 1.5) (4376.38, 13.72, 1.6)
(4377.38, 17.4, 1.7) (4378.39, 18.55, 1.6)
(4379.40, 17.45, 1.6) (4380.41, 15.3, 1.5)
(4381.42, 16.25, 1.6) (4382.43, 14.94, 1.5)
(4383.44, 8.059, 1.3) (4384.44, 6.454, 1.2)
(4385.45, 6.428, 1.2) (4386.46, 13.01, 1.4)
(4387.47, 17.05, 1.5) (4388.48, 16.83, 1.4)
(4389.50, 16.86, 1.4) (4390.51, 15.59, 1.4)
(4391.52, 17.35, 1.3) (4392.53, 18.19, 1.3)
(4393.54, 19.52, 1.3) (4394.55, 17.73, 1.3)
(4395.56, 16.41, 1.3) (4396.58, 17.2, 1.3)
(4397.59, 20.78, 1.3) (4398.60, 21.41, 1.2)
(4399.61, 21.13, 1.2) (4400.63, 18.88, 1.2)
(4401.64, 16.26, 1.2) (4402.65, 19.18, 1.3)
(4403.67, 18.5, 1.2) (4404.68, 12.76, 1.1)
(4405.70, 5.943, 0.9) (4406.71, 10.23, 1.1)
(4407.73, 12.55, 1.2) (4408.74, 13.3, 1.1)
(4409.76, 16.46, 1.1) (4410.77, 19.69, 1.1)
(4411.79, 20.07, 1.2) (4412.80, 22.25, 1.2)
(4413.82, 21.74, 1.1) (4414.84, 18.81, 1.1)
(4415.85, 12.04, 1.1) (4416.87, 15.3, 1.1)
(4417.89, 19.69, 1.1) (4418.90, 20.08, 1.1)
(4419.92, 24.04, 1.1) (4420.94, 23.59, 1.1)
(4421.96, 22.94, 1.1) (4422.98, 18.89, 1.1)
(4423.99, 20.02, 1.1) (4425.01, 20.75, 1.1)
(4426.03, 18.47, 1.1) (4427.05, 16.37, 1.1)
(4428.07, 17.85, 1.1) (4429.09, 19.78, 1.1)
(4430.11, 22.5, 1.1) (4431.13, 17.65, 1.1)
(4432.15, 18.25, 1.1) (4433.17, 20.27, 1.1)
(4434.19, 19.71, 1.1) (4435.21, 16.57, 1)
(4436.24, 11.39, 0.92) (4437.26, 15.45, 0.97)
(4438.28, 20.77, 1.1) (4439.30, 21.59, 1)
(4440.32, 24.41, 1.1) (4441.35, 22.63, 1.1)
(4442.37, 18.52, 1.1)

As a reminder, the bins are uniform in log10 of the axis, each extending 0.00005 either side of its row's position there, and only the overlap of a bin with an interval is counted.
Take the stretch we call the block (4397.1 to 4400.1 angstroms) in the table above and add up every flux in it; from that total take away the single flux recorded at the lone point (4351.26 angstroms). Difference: 44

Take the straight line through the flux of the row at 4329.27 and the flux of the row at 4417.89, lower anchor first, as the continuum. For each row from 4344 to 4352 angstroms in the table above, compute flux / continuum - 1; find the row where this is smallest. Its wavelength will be 4346.25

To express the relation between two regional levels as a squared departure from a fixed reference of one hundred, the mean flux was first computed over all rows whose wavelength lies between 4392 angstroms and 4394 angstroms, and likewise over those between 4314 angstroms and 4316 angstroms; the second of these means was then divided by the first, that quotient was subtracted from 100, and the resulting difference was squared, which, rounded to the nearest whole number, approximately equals 9840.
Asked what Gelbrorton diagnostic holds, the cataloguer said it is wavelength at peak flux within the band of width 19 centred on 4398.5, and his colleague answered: 4398.60 angstroms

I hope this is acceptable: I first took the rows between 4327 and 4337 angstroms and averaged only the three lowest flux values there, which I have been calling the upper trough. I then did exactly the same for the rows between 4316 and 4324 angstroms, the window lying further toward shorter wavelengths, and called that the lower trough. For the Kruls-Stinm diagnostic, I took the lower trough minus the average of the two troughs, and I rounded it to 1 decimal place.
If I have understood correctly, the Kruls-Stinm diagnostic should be 2.2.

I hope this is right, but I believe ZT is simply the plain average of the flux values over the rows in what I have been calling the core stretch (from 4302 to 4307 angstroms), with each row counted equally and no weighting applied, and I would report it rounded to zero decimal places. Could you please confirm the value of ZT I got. 10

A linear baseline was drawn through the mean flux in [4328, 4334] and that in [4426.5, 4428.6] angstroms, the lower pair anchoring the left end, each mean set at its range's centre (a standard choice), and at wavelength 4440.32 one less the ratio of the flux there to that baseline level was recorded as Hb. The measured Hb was -0.4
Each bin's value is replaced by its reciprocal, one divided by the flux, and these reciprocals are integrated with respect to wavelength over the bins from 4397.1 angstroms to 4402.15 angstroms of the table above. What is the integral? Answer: 0.260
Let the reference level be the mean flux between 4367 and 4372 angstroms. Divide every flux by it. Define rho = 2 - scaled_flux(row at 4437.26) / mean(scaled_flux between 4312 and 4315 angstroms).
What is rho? 0.9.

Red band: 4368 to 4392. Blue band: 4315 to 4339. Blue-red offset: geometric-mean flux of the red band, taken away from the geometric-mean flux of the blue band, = 2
